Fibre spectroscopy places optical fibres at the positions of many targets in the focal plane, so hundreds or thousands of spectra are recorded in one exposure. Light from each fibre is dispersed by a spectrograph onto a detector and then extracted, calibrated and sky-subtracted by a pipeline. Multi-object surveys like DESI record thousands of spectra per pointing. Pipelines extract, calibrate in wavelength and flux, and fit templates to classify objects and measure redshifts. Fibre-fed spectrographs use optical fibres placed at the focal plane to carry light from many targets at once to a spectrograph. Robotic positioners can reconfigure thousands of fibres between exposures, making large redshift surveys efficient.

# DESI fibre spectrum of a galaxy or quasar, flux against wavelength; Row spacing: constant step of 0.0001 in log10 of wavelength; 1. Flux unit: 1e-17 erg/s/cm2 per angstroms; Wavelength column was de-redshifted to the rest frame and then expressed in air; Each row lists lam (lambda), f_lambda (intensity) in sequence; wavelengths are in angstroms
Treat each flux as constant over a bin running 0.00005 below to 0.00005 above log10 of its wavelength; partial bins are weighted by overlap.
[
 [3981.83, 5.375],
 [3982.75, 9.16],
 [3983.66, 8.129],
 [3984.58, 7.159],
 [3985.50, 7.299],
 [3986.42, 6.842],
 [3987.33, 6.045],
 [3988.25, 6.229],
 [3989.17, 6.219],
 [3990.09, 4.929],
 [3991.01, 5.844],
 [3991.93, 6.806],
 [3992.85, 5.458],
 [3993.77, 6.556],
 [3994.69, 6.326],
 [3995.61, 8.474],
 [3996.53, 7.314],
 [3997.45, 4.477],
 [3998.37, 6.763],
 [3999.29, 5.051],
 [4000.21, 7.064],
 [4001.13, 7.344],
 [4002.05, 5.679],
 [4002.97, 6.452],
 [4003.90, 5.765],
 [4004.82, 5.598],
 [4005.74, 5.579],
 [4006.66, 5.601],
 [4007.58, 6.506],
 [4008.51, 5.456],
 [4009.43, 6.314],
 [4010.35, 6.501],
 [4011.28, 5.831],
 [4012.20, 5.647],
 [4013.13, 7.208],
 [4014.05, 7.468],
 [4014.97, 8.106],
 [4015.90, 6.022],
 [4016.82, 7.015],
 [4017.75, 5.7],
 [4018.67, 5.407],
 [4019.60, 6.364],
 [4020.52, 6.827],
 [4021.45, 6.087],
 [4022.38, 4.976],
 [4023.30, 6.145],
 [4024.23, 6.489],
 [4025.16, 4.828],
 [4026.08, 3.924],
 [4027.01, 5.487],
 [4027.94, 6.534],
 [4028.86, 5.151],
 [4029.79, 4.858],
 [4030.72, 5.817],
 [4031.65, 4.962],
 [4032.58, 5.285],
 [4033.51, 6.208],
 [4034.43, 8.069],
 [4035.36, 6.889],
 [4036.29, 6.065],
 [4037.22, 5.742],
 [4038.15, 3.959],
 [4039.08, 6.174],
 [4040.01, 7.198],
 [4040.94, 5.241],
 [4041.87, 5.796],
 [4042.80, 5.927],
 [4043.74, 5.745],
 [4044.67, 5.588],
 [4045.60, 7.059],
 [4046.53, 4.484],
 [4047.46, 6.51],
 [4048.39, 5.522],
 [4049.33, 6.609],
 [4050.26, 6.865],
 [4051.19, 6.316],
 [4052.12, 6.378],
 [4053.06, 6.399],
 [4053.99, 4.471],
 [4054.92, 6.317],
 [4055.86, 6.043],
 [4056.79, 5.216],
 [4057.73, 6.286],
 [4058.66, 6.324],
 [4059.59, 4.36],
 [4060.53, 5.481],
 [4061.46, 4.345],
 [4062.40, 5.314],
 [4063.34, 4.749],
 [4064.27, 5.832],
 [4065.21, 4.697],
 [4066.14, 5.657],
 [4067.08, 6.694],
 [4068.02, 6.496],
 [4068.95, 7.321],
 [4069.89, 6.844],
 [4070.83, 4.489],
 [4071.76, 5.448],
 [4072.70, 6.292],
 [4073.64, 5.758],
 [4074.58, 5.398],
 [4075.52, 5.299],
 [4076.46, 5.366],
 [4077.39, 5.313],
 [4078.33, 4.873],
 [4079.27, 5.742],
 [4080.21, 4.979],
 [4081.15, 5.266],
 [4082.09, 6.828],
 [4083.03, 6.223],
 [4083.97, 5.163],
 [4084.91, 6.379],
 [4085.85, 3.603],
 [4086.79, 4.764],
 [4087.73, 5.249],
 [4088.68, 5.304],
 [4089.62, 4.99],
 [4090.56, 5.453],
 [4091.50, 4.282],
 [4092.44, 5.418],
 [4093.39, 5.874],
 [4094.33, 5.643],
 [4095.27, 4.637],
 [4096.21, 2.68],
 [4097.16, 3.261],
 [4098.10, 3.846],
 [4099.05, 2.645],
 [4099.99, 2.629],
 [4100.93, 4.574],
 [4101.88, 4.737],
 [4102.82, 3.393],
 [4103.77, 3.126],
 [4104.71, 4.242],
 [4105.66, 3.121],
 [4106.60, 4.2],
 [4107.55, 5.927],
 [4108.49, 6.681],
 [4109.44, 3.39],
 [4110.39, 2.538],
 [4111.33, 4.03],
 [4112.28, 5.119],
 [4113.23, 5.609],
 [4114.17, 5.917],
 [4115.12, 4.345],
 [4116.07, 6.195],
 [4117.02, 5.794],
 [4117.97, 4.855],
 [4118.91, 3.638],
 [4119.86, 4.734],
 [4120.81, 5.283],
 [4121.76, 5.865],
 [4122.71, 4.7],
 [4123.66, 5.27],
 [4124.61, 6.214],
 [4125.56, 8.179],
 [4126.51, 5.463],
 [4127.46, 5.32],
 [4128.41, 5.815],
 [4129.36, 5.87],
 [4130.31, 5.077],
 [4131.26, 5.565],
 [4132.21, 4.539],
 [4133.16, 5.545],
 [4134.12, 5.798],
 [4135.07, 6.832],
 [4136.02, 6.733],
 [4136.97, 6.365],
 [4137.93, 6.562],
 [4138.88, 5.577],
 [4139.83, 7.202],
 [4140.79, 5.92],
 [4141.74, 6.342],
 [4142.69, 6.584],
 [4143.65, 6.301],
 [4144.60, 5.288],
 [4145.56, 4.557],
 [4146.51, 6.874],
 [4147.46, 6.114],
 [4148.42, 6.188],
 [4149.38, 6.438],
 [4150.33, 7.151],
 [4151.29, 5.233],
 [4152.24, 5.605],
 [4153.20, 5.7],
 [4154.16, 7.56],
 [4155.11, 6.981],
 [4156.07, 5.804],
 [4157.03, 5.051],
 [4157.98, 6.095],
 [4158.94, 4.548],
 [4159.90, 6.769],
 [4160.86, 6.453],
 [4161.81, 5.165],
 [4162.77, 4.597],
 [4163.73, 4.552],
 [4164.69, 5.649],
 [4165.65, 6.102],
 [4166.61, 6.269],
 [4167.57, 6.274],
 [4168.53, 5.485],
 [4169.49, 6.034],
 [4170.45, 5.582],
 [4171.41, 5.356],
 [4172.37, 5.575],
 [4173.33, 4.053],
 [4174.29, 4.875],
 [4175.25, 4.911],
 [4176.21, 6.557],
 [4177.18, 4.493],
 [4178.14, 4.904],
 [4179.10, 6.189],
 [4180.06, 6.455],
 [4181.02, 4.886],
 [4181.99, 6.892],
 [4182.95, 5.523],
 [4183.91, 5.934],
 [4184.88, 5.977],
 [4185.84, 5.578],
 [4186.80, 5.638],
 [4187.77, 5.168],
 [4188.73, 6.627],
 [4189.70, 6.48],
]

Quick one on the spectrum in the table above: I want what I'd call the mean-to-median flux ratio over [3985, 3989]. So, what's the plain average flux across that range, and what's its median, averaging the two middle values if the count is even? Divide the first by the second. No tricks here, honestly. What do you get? 1.01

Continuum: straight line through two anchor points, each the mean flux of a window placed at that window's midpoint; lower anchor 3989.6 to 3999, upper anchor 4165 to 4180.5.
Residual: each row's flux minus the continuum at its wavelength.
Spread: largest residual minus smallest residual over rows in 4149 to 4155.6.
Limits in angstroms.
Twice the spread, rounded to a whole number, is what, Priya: 5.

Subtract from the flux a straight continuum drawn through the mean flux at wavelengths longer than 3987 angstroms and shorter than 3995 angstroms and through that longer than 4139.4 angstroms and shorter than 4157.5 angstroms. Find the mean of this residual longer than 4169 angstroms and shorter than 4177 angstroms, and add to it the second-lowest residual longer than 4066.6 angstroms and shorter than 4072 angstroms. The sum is -1.5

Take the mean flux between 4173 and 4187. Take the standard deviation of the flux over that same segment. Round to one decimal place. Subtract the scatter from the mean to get 4.7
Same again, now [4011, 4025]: 5.5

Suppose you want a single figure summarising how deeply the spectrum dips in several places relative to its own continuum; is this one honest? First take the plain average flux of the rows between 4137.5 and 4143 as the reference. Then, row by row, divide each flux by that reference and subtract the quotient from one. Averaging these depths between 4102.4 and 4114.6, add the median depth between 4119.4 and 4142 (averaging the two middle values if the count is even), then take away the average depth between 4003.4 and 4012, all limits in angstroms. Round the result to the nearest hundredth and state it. 0.32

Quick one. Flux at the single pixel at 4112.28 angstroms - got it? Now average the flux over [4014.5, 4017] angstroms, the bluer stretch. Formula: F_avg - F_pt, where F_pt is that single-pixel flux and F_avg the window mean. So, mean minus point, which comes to 1.9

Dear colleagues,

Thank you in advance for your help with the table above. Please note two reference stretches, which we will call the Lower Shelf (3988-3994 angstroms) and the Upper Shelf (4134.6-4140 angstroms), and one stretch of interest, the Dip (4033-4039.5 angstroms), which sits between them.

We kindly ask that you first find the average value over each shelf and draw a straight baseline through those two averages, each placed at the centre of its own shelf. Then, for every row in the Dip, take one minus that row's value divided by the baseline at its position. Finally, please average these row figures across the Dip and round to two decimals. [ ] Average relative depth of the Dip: 0.00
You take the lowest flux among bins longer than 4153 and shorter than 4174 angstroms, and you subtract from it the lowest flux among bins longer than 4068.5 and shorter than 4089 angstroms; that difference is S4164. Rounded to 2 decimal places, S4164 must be 0.45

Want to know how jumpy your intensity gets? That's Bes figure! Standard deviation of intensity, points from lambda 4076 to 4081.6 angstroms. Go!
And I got 0.3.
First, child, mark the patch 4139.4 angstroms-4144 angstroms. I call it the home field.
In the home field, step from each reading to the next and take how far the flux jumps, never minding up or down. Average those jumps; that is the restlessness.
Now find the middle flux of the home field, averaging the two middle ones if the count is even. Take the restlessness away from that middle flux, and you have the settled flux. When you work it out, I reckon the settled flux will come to 5.8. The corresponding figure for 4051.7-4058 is 5.3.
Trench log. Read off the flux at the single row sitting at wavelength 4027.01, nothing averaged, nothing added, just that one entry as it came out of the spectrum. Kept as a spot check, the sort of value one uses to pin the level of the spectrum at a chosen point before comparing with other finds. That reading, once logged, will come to 5.487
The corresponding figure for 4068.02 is 6.496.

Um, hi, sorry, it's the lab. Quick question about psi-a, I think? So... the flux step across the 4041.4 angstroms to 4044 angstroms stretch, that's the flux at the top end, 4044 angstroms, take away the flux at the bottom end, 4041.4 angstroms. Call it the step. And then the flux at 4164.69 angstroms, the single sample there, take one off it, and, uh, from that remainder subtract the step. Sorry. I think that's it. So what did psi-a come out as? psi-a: 4.7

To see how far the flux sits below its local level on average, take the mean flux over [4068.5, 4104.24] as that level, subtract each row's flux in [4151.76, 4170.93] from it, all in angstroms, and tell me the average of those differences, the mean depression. -0.84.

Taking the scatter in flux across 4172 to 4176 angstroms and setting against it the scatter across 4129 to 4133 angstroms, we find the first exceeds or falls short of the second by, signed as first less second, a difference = 0.04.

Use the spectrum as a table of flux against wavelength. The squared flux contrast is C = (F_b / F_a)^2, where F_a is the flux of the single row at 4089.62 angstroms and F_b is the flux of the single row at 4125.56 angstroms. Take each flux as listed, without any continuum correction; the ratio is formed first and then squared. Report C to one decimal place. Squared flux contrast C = 2.7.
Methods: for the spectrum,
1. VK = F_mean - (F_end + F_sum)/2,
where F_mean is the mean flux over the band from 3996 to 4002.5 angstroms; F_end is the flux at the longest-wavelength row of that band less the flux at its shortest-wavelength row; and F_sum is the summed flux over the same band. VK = -14.8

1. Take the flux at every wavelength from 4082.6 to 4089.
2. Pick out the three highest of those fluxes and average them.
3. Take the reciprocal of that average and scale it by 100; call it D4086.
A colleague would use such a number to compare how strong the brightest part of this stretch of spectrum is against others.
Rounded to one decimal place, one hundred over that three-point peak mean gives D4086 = 16.8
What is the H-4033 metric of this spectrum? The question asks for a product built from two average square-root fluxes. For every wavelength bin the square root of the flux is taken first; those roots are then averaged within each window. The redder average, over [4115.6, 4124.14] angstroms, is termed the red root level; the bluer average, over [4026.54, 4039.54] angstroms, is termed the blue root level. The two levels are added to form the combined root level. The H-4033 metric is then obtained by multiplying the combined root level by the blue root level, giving 11.2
